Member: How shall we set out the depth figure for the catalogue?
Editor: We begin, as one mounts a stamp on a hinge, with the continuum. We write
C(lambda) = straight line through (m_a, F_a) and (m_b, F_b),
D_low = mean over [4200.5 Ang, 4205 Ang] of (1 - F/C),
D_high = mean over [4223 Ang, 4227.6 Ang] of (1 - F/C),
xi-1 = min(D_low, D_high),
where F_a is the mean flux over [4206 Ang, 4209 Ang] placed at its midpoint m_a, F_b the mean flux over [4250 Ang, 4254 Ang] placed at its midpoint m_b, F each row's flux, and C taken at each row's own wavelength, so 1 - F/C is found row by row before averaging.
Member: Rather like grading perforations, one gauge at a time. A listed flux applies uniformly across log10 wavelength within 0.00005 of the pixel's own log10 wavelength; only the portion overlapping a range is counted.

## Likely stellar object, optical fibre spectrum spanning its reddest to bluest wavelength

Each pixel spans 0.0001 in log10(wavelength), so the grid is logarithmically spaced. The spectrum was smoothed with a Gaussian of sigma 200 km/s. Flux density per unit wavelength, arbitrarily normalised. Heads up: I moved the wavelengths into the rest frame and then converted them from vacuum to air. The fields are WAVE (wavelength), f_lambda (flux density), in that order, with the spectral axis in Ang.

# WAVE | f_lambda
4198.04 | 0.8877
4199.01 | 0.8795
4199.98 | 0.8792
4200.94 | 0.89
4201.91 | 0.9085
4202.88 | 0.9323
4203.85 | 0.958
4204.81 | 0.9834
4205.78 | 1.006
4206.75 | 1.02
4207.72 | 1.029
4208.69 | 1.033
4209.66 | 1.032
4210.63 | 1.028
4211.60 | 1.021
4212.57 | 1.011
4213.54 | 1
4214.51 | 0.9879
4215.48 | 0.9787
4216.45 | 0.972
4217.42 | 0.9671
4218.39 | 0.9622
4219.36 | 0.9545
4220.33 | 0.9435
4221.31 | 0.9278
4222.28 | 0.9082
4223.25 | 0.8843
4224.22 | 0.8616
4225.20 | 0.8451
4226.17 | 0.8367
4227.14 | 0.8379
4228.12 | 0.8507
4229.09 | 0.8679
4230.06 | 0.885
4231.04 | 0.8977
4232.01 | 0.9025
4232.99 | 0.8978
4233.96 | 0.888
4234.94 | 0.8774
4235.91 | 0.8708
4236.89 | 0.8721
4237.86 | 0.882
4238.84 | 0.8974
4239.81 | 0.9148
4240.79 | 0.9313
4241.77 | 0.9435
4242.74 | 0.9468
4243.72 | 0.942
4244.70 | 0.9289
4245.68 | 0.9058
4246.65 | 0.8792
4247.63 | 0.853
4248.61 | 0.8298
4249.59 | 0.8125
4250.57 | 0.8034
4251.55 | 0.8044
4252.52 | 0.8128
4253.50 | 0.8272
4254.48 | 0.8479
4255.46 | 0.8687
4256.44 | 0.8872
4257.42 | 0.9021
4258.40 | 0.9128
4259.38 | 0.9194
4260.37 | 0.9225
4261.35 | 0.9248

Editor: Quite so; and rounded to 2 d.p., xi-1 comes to 0.09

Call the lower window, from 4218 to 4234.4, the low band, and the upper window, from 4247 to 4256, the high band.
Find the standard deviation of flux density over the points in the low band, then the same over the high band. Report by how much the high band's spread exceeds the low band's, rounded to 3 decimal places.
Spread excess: -0.016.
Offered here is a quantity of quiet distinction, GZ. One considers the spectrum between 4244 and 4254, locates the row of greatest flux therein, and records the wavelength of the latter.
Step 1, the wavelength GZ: 4244.70 Ang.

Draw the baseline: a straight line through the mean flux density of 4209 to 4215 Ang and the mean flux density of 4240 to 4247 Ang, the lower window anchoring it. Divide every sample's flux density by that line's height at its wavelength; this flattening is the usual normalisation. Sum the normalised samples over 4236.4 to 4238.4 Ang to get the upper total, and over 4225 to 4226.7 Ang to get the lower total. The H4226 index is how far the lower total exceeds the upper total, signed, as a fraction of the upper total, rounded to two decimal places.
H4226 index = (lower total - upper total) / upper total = -0.07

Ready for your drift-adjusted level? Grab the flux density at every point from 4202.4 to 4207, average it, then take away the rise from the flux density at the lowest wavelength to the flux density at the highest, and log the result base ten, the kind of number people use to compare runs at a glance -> -0.050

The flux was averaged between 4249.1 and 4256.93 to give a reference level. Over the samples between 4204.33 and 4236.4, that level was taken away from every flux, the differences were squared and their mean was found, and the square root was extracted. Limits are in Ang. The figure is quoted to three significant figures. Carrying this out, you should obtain 0.124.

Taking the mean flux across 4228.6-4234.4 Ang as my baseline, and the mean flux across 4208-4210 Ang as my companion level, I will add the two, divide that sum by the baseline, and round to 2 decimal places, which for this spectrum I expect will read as 2.16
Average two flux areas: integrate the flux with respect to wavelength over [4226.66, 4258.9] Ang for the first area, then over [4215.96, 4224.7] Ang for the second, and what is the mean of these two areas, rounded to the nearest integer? 18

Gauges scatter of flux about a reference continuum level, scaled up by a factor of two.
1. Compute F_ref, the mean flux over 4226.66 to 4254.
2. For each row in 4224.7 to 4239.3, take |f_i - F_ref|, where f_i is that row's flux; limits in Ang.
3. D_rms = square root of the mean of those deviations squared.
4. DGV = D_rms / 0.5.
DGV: 0.04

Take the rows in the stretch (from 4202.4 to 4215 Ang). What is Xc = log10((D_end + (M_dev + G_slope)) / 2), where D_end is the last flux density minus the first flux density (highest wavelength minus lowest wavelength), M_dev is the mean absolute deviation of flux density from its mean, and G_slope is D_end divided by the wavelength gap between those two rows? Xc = -1.38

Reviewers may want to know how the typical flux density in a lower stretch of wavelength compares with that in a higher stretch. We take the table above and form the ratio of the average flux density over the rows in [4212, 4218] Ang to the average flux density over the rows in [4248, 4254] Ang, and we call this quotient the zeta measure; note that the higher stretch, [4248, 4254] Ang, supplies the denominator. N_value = 1.21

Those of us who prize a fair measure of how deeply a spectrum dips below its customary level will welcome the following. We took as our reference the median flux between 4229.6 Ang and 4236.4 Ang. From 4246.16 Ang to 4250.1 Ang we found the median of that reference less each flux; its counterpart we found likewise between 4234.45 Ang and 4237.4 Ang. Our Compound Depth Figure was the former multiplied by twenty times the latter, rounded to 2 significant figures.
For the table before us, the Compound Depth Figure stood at 0.015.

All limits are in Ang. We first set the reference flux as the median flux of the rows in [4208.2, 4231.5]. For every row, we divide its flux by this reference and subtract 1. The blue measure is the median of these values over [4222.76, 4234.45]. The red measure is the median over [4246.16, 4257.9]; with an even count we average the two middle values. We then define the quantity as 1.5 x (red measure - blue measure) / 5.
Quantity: -0.01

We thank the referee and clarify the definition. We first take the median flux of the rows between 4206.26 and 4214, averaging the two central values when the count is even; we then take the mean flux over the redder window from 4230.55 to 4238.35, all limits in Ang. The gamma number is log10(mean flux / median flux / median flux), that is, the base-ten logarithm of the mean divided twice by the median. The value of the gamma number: -0.07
